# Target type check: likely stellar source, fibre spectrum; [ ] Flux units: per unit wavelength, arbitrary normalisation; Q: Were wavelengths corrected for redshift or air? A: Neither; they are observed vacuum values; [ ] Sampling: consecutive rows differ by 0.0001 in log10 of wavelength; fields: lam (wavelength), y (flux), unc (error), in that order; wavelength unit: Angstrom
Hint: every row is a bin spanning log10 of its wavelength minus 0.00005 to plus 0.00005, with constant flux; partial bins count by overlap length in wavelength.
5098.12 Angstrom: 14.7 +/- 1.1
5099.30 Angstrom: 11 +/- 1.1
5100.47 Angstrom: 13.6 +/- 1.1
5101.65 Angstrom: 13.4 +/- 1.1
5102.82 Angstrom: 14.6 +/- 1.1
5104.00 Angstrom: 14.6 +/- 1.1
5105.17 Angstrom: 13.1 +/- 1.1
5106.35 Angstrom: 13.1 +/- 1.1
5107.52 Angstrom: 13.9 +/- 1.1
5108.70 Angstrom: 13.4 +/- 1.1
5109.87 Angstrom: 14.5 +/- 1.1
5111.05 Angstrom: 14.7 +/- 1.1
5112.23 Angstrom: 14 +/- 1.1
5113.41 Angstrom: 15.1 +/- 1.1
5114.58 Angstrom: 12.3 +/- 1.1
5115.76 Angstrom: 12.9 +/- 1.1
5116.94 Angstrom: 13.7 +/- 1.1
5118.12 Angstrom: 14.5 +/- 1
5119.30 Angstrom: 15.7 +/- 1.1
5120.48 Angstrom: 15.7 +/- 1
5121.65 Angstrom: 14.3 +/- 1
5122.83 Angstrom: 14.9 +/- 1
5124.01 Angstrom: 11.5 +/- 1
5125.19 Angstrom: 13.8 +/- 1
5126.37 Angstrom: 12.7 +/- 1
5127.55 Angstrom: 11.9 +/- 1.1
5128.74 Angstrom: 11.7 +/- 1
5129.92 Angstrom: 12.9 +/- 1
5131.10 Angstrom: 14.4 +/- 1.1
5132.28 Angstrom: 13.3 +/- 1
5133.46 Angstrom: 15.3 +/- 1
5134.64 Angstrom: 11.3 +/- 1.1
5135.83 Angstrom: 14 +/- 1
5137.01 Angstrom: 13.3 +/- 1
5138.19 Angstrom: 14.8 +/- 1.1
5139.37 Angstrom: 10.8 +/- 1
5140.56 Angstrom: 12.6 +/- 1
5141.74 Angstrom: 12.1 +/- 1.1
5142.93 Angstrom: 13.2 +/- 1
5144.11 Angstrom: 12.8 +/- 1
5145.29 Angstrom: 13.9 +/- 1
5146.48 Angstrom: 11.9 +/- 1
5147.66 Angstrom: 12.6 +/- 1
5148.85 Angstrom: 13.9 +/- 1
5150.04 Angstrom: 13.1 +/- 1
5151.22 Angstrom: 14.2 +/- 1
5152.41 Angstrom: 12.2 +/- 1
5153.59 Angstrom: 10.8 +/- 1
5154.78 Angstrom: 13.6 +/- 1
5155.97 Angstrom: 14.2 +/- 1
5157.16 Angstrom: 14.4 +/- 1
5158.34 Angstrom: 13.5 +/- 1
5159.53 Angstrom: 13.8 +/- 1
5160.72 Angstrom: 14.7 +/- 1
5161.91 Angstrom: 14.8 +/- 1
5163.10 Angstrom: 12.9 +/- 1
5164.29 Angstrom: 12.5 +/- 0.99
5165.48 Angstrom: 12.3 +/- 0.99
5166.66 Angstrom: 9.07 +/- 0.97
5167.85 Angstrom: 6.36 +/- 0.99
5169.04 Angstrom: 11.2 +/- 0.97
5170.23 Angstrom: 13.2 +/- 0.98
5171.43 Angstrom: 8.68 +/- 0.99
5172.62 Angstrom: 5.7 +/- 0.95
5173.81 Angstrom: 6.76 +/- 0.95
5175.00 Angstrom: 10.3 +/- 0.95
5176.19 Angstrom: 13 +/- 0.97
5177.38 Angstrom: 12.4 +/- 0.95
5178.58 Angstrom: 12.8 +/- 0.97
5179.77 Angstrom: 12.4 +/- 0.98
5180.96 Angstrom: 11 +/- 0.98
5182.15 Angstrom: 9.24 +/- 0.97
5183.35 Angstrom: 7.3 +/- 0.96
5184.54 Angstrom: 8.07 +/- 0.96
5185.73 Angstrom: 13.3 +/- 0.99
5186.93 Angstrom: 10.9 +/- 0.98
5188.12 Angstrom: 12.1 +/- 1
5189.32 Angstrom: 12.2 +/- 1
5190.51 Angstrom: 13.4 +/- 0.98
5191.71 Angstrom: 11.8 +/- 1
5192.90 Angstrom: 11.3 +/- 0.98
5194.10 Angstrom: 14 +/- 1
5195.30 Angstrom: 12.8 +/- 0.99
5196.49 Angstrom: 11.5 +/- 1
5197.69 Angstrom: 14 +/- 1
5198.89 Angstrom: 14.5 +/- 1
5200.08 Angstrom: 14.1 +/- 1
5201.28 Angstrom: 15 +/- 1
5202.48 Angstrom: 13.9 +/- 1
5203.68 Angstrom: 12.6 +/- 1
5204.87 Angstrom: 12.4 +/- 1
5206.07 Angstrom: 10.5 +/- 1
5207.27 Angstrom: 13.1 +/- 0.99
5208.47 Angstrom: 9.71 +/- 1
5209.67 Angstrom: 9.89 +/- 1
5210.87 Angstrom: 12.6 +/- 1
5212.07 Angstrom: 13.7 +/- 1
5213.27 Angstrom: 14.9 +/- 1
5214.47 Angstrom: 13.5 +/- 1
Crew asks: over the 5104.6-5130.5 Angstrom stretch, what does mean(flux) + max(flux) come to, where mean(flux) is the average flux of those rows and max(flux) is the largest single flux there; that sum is 29.3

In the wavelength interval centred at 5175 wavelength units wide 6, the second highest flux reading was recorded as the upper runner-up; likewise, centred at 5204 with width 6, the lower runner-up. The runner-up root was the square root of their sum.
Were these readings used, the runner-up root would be 5.13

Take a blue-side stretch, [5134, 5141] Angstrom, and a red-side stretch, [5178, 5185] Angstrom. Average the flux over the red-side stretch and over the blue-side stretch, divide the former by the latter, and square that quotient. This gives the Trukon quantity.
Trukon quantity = 0.63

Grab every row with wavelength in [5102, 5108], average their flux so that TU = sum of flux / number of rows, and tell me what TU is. 13.9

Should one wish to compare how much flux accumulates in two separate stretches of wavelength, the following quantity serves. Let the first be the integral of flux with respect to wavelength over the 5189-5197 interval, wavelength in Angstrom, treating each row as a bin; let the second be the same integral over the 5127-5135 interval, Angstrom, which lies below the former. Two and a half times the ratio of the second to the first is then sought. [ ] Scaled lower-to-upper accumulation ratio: 2.6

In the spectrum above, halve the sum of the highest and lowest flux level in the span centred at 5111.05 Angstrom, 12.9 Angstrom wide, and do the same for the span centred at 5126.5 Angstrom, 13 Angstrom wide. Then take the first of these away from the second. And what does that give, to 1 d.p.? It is -0.1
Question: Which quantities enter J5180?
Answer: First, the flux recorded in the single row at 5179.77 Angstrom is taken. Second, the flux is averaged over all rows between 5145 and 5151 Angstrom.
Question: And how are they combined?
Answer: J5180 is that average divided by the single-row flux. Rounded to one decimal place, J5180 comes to 1.1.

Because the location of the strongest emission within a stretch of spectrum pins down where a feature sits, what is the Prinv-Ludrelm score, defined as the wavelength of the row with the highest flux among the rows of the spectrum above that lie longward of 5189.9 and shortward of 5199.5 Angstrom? 5198.89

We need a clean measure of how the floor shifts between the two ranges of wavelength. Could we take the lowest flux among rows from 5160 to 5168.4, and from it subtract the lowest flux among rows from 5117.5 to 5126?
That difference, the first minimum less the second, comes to -5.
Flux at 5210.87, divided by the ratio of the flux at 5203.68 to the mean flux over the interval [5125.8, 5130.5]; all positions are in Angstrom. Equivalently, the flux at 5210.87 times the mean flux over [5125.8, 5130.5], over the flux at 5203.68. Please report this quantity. 12.3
